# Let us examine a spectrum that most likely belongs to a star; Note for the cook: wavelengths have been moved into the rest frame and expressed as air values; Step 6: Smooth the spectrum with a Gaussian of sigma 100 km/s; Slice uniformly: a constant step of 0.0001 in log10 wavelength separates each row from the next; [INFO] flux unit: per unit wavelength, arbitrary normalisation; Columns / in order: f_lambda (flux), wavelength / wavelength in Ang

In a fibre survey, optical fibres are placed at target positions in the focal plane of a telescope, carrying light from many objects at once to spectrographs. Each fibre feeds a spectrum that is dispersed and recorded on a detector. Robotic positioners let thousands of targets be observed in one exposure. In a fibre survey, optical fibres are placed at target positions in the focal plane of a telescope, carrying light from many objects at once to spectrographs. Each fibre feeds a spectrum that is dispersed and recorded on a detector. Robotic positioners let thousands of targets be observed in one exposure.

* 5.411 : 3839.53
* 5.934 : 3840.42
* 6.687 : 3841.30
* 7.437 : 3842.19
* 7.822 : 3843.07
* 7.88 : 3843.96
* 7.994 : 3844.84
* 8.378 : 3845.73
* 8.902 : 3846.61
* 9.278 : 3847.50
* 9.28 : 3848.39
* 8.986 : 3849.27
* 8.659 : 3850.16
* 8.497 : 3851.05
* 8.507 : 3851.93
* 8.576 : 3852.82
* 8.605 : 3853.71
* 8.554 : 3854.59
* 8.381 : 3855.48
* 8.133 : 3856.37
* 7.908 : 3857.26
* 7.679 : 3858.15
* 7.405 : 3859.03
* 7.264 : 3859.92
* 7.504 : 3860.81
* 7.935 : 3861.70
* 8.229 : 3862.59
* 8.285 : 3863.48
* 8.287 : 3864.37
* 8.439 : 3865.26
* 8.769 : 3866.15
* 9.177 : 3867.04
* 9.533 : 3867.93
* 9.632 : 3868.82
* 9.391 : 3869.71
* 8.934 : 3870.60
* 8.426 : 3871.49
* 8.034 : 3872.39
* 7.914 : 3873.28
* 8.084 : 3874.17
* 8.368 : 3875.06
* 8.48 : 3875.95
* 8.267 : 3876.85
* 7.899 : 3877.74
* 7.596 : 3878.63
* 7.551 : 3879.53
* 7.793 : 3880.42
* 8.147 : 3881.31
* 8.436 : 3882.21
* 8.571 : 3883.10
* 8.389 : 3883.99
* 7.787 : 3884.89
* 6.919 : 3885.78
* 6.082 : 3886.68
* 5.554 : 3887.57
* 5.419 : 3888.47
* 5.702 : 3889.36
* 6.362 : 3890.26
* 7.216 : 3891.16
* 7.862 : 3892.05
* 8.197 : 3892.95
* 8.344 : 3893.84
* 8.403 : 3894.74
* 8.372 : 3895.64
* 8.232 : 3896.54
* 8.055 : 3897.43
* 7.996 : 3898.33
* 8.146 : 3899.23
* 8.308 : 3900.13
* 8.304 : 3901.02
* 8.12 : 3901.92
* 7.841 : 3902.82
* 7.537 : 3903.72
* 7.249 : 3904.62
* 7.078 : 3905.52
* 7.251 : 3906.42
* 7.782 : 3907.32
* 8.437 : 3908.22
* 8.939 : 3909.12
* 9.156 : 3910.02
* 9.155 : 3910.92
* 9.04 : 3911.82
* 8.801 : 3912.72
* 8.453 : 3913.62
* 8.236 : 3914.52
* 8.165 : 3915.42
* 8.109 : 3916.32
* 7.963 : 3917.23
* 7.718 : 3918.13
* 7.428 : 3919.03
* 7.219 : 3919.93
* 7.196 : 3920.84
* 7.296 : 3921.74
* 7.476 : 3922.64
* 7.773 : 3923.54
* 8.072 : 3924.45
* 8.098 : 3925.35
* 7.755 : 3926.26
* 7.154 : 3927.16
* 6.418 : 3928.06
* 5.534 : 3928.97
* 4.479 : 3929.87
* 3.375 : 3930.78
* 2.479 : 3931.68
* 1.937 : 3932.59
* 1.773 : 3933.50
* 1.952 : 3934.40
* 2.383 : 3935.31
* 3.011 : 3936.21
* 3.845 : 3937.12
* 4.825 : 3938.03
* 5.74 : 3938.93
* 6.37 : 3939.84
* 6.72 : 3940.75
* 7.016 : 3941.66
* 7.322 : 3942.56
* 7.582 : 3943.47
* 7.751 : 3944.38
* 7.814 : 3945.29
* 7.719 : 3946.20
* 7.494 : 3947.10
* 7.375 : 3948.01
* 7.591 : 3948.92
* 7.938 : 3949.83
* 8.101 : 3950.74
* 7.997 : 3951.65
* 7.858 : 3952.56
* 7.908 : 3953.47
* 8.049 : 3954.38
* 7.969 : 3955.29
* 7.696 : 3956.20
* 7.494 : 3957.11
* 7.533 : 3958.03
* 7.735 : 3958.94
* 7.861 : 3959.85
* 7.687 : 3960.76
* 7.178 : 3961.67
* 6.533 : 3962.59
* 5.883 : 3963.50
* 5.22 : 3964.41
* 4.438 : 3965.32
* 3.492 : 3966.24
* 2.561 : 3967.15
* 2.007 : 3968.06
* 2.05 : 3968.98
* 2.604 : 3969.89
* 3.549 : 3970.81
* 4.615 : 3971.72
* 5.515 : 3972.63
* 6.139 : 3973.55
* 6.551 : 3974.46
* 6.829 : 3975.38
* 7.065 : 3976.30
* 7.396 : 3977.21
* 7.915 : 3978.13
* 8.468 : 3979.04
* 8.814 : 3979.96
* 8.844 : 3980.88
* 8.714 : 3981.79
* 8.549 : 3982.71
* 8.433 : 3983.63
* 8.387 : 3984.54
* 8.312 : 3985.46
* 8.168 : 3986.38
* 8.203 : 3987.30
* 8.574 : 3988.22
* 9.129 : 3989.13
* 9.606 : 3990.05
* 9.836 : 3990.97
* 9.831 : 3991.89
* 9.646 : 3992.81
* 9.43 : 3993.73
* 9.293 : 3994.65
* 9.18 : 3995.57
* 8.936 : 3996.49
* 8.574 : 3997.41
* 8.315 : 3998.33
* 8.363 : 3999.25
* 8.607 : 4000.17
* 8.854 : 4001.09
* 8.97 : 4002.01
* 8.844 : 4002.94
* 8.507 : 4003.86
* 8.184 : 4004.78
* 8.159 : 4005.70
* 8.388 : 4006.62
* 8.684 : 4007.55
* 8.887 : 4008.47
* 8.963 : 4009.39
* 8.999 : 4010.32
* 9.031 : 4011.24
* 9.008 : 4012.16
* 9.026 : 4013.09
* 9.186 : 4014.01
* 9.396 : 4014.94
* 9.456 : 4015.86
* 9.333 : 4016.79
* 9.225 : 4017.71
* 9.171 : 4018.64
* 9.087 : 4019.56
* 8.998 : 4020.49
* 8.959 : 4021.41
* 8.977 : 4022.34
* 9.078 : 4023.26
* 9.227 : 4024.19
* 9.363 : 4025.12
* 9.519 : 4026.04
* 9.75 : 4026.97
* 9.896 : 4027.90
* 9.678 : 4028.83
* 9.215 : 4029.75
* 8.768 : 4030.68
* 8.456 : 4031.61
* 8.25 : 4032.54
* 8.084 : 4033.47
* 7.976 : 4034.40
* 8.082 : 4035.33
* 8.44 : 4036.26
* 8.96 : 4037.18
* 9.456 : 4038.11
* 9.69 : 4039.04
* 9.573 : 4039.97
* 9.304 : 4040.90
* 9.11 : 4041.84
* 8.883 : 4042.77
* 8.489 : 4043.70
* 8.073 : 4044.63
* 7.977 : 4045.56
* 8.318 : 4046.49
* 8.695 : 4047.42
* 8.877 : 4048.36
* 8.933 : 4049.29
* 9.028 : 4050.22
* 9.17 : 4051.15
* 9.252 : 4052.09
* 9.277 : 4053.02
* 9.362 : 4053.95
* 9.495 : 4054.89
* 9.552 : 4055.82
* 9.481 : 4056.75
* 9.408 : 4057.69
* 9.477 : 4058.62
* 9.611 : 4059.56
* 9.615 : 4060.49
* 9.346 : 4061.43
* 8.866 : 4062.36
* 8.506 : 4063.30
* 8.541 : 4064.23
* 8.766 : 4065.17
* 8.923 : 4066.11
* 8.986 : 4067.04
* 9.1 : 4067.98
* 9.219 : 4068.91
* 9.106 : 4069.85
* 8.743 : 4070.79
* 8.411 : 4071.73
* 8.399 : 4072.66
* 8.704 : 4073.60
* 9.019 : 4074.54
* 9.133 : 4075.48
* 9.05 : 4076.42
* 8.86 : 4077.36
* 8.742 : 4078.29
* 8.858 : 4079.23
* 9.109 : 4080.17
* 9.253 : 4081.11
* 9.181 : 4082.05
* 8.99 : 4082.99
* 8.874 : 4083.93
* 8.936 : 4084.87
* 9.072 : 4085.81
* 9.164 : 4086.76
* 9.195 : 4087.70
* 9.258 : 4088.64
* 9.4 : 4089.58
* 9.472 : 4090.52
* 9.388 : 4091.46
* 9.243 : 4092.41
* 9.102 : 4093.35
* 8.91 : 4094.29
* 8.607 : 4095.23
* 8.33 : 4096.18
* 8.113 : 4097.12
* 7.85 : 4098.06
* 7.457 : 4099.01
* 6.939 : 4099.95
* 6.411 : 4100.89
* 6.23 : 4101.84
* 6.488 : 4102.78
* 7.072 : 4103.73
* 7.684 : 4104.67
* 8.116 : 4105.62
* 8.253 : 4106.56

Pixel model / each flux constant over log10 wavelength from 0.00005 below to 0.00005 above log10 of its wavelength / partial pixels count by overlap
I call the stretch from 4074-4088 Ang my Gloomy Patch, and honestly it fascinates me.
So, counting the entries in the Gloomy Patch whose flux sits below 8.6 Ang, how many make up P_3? 0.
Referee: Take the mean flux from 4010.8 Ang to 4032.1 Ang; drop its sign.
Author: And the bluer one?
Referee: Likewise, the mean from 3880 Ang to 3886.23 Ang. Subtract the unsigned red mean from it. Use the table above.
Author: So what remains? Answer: -1.2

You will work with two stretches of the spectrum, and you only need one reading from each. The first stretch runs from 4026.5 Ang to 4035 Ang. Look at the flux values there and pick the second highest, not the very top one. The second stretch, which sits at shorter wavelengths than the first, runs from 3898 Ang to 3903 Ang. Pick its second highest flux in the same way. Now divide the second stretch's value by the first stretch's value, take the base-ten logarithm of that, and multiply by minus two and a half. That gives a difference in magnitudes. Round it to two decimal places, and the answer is 0.17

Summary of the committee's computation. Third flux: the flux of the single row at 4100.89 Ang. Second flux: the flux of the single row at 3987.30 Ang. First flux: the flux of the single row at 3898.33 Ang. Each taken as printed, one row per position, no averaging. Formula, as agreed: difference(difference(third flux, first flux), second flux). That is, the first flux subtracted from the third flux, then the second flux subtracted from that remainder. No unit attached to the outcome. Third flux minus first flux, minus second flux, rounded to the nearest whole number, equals -10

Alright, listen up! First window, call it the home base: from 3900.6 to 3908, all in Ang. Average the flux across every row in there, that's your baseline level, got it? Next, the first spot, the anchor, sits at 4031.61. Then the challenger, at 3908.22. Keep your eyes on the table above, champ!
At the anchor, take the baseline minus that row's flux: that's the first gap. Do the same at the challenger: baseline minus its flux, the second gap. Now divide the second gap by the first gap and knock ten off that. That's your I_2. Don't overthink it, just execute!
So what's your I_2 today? -9.0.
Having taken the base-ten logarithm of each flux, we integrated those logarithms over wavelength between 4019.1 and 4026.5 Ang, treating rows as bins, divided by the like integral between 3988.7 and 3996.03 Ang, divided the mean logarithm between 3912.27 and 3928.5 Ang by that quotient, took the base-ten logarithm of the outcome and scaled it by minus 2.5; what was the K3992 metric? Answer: 0.12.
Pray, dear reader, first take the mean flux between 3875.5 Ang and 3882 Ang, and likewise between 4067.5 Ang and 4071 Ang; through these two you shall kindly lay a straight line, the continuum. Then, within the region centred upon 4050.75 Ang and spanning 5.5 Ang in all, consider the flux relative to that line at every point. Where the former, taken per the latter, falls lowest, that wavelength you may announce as 4048.36 Ang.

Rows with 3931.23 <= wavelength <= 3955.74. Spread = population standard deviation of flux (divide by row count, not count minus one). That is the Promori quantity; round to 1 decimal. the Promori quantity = 2.3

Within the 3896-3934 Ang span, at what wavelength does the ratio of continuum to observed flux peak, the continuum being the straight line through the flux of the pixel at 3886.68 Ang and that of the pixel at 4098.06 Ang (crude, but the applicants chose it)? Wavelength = 3933.50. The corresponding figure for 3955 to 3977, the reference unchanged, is 3968.06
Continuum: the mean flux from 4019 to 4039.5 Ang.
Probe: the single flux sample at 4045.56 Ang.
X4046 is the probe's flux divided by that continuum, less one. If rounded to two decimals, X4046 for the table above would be -0.11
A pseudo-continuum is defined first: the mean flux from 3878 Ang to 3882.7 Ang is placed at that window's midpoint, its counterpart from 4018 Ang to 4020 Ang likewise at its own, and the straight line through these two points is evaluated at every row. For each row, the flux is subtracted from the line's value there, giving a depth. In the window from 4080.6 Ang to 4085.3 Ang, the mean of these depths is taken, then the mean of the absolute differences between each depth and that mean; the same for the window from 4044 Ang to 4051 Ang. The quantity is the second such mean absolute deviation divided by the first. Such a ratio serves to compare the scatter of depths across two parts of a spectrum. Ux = 2.5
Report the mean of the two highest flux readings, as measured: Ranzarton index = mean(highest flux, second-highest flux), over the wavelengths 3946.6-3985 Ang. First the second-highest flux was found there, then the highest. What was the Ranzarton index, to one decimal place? 8.8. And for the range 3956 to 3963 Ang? 7.8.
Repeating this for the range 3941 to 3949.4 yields 7.8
